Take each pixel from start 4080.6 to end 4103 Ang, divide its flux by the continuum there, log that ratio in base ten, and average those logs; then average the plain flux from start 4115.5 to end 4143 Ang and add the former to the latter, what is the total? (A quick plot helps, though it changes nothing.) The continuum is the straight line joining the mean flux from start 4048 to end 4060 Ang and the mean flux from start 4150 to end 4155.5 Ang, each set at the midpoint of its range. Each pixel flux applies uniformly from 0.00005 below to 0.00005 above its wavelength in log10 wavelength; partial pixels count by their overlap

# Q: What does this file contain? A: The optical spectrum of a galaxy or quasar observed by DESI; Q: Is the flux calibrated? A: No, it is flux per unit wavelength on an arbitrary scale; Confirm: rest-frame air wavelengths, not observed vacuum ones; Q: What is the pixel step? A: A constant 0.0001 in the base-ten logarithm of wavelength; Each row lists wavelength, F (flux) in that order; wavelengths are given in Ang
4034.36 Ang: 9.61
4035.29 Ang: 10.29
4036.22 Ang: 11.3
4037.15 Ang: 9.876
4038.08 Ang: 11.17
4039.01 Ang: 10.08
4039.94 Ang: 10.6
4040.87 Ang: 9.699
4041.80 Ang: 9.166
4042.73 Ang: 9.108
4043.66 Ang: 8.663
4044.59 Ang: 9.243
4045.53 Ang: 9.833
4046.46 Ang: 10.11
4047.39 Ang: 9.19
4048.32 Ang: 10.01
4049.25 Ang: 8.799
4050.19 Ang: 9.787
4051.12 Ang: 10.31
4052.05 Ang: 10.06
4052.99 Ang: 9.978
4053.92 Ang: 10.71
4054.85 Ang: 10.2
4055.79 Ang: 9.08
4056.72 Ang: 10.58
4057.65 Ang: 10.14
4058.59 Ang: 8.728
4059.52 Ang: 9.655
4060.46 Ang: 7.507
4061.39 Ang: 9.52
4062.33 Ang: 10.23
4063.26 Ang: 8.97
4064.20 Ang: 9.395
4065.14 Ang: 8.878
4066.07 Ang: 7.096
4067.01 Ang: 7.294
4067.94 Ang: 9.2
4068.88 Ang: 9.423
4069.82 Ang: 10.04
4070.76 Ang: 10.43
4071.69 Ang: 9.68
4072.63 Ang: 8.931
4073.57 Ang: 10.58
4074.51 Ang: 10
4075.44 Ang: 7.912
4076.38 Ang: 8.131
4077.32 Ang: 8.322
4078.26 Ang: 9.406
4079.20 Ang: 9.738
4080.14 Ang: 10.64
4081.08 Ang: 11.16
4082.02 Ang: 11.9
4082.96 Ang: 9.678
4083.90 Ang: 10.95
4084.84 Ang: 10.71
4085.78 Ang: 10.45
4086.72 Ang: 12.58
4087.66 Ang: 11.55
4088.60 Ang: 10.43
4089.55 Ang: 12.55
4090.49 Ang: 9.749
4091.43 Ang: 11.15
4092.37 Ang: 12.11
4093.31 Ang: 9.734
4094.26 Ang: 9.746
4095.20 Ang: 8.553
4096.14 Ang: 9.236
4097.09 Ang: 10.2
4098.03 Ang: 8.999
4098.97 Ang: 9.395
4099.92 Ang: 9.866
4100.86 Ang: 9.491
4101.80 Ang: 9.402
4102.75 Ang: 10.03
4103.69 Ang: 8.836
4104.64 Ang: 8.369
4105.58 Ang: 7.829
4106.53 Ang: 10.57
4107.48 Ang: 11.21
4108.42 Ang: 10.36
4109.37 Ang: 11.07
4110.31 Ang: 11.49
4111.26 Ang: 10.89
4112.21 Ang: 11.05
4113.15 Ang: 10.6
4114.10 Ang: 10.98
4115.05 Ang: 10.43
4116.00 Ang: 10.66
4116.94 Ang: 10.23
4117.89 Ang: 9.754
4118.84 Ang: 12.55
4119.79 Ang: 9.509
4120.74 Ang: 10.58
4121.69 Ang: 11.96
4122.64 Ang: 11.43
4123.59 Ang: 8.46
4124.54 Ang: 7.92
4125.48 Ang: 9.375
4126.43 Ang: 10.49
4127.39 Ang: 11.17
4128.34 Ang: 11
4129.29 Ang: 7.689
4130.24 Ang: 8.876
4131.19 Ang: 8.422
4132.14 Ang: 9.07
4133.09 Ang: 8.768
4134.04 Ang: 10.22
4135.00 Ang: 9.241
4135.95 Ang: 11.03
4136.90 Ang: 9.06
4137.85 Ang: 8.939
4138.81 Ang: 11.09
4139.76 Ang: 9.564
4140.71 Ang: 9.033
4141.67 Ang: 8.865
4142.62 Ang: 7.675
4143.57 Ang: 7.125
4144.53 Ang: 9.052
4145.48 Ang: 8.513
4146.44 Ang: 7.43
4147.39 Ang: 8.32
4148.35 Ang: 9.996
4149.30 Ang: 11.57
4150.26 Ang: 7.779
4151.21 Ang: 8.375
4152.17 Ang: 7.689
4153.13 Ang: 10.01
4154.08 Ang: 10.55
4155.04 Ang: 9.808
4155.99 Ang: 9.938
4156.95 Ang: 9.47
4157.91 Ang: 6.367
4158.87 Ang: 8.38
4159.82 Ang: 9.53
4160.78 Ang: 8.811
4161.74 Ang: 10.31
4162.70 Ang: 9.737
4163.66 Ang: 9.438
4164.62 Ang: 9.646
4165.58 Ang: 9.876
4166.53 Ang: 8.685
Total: 9.8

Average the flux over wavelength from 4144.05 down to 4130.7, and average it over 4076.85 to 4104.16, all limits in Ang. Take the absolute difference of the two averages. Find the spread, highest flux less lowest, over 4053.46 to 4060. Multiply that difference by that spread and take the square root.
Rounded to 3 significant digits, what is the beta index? 1.46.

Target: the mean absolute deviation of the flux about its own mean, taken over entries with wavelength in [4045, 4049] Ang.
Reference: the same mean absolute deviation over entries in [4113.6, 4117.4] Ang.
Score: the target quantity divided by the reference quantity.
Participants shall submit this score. 1.2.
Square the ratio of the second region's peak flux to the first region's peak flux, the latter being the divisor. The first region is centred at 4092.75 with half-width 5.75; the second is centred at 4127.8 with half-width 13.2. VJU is 1.00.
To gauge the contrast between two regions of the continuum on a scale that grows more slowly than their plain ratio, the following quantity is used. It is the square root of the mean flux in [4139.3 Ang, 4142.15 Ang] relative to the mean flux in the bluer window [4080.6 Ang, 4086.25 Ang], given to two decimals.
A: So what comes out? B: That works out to 0.92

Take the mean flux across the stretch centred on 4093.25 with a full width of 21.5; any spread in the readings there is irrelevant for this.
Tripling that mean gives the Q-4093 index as 30.7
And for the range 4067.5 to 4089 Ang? 30.2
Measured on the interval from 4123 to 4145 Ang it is 27.7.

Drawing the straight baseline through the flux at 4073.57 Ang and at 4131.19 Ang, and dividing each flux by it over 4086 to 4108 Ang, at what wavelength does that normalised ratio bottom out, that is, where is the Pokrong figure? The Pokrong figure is 4105.58 Ang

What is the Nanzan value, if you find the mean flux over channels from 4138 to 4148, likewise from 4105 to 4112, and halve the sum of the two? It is 9.6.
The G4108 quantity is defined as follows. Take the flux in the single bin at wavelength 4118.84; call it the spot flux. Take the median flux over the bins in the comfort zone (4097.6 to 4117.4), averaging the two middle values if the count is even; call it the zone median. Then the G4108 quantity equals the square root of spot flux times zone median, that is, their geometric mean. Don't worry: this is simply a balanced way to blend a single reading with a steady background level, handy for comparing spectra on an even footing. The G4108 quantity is 11.4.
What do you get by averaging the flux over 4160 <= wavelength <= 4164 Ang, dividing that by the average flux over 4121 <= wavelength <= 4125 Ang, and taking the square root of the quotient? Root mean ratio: 0.98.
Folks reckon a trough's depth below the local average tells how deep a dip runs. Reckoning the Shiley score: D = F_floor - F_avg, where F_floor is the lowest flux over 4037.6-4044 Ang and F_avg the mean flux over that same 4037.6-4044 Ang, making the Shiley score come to -1.1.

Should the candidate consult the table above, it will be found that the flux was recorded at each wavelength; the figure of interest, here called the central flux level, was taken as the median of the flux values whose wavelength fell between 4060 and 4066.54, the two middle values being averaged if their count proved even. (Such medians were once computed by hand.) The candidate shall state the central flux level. 9.0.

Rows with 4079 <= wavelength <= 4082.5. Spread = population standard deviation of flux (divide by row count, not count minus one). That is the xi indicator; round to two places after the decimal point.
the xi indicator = 0.79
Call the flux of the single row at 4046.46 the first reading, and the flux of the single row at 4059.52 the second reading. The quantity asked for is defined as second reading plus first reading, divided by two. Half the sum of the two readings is 9.9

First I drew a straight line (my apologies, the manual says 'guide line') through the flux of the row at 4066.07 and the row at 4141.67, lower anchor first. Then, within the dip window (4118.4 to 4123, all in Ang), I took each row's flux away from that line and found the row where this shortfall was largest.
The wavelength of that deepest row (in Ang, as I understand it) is 4119.79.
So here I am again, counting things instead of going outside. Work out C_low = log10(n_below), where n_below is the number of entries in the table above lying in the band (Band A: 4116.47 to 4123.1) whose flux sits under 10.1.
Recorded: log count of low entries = 0.30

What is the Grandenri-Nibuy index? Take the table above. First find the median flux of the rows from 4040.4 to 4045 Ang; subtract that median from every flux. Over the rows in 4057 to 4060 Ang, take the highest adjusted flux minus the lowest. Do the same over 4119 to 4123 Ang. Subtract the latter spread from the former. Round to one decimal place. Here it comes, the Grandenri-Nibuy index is -1.0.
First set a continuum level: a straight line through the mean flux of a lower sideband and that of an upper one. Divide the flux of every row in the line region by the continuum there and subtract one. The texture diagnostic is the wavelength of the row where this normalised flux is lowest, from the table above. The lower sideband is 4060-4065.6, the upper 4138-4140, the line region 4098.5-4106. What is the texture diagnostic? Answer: 4105.58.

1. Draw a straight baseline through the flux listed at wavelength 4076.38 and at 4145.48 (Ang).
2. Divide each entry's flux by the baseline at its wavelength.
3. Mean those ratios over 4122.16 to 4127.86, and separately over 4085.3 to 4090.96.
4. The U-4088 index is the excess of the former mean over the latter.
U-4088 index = -0.20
